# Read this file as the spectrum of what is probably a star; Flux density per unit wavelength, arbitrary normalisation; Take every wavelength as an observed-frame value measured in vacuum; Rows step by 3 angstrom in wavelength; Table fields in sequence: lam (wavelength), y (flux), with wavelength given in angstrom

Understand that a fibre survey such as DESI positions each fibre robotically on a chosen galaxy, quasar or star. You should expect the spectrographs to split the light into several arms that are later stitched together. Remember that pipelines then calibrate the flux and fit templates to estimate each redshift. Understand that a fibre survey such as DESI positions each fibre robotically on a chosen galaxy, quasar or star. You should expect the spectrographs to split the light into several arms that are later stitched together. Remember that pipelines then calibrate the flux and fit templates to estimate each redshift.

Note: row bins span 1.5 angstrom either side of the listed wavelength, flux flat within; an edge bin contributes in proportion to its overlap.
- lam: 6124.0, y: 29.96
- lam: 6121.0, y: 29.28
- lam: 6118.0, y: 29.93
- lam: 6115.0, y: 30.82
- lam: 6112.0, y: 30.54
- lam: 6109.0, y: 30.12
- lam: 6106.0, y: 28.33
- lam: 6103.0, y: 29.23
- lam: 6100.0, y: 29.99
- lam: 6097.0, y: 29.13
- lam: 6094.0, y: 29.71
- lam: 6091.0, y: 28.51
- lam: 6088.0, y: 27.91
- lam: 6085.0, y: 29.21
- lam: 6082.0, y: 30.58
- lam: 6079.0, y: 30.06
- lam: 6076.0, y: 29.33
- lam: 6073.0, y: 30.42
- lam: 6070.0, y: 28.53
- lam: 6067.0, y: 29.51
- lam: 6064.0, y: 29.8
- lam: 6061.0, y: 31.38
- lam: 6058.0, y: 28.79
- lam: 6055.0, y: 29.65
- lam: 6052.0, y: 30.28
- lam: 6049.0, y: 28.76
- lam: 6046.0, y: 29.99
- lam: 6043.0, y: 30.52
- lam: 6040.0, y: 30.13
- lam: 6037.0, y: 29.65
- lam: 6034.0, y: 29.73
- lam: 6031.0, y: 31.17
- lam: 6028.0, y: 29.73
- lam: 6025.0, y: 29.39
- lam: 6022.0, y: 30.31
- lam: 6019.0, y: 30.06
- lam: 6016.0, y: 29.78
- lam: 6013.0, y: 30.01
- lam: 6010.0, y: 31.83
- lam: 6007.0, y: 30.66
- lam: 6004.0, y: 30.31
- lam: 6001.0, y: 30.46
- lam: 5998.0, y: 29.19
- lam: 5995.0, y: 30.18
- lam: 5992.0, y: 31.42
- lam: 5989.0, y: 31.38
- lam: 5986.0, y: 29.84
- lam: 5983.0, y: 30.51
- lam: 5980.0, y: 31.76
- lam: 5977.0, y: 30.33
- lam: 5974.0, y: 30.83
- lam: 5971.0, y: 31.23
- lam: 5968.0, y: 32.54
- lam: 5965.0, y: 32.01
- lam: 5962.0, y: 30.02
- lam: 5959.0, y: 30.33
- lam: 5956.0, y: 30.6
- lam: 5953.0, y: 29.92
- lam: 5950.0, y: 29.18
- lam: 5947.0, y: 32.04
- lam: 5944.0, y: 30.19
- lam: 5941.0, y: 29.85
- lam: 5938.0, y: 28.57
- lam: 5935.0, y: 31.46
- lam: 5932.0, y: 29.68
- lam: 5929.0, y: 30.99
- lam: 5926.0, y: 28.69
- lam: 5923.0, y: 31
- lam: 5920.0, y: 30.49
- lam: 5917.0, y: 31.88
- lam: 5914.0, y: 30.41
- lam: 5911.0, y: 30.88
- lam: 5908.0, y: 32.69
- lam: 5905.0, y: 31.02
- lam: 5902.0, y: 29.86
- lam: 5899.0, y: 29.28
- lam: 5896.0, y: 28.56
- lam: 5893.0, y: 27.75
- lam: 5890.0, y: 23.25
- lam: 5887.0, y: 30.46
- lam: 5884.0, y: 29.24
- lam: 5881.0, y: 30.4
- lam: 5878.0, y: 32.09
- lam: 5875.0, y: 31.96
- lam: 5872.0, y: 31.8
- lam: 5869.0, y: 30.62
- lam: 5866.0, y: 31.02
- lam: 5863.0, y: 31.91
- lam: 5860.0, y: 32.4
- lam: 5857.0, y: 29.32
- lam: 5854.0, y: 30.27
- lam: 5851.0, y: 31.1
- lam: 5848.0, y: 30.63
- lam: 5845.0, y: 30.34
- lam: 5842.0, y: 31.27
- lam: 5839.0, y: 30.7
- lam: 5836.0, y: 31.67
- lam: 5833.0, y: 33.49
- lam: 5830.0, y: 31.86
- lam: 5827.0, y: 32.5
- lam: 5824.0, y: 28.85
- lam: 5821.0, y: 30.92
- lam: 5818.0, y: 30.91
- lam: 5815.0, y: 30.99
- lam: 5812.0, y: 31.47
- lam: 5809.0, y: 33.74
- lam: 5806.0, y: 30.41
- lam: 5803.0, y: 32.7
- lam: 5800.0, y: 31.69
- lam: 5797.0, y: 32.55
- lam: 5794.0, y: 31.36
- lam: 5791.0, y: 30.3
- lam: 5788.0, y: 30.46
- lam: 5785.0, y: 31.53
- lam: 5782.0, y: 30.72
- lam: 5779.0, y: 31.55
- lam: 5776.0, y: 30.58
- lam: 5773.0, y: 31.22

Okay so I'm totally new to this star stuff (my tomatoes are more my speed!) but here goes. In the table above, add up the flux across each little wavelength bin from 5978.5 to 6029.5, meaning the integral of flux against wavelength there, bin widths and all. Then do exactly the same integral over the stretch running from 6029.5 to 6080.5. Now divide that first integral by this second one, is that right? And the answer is 1.02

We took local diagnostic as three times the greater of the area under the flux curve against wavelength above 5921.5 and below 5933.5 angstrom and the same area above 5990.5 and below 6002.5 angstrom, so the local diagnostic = 1091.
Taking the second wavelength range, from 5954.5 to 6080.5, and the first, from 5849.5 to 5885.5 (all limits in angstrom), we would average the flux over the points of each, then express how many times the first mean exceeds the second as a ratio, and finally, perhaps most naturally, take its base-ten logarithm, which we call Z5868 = 0.010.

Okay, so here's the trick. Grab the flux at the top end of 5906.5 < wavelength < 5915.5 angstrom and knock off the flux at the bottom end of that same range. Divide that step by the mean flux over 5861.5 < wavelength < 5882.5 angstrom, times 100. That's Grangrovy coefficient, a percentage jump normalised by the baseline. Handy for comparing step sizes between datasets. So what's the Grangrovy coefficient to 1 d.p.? -7.3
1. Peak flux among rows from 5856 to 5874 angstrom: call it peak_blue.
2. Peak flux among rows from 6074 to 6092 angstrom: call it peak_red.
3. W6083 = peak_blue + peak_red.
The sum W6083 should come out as 63.0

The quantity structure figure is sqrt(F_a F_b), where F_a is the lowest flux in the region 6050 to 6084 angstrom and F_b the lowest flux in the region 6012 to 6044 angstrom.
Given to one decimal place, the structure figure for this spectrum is 29.0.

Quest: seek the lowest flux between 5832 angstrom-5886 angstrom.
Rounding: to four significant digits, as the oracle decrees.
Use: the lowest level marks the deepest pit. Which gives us 29.24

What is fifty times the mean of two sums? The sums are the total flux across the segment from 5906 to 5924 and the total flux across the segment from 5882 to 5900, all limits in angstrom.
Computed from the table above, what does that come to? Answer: 8897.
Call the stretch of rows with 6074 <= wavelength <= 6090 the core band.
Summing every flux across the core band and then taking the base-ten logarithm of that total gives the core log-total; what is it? 2.17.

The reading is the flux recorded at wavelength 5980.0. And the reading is 31.76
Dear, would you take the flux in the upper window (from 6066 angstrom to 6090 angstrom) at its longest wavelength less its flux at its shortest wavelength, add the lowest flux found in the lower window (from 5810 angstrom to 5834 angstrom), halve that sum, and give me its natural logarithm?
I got 2.61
